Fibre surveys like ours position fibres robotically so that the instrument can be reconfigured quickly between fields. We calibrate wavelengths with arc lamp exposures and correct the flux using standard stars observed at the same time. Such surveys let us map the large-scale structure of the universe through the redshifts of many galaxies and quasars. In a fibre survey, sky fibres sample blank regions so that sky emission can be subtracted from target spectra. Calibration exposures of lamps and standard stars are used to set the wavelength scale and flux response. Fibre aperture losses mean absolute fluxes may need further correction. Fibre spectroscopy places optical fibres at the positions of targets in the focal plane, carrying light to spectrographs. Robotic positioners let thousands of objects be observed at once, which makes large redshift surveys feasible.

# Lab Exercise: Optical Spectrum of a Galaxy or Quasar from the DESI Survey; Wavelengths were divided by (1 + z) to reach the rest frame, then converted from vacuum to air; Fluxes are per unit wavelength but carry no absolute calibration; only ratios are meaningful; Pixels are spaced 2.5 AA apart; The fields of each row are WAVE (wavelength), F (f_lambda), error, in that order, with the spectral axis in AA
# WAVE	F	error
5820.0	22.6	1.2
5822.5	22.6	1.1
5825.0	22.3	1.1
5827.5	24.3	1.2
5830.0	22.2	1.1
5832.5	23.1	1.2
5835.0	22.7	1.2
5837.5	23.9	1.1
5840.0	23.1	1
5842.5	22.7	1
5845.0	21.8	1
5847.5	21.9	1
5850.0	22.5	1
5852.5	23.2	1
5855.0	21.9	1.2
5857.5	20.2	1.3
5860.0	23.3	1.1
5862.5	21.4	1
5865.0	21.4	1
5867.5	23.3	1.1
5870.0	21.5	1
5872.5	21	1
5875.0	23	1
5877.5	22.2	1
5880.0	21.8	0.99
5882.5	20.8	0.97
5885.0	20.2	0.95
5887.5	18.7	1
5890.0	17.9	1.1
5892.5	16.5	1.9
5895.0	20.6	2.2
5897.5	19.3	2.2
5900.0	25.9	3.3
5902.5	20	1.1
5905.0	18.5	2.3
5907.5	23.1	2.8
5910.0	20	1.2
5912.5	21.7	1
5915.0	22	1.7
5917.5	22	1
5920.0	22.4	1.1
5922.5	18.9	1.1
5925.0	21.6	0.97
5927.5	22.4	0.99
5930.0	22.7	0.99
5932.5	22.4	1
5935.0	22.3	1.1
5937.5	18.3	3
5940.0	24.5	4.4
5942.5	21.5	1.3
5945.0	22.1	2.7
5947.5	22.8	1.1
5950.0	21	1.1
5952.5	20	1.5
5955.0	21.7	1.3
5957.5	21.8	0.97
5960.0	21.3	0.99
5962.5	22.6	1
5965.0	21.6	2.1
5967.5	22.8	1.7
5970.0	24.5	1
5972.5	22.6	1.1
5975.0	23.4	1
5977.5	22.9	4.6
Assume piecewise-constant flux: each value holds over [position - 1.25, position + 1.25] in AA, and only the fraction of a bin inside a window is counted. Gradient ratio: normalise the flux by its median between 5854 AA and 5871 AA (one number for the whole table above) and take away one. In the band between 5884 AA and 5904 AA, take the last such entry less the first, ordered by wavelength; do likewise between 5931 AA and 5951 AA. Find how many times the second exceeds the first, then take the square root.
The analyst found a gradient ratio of 2.6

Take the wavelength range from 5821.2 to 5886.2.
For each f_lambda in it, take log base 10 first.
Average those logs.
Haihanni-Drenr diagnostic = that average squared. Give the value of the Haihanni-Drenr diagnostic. 1.81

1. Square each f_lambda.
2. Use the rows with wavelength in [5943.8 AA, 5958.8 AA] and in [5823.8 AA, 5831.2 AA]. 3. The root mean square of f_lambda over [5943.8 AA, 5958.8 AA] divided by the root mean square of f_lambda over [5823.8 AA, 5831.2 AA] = 0.94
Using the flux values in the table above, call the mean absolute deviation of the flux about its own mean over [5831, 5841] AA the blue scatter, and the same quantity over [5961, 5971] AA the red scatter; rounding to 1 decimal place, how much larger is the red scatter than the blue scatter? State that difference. 0.5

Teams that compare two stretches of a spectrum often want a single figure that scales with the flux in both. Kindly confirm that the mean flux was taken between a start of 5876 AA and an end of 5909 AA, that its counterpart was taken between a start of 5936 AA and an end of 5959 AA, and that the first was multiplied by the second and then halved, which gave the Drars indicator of 220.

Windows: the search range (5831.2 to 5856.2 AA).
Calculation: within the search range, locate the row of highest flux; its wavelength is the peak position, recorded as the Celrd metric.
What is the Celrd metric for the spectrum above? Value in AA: 5837.5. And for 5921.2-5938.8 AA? 5930.0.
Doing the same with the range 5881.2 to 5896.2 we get 5882.5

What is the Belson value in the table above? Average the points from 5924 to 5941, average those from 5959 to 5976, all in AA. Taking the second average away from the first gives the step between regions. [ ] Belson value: -0.7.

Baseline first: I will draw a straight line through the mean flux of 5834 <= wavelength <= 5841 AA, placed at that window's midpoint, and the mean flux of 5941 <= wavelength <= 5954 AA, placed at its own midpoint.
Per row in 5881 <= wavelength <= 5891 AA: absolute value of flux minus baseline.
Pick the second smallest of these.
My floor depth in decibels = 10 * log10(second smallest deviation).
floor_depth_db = 3.6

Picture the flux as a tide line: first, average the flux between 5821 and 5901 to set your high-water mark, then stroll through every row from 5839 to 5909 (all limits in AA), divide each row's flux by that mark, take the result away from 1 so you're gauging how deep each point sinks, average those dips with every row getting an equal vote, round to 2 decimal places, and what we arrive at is 0.02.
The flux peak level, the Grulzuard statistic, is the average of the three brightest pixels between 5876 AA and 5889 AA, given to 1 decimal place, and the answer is 21.6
